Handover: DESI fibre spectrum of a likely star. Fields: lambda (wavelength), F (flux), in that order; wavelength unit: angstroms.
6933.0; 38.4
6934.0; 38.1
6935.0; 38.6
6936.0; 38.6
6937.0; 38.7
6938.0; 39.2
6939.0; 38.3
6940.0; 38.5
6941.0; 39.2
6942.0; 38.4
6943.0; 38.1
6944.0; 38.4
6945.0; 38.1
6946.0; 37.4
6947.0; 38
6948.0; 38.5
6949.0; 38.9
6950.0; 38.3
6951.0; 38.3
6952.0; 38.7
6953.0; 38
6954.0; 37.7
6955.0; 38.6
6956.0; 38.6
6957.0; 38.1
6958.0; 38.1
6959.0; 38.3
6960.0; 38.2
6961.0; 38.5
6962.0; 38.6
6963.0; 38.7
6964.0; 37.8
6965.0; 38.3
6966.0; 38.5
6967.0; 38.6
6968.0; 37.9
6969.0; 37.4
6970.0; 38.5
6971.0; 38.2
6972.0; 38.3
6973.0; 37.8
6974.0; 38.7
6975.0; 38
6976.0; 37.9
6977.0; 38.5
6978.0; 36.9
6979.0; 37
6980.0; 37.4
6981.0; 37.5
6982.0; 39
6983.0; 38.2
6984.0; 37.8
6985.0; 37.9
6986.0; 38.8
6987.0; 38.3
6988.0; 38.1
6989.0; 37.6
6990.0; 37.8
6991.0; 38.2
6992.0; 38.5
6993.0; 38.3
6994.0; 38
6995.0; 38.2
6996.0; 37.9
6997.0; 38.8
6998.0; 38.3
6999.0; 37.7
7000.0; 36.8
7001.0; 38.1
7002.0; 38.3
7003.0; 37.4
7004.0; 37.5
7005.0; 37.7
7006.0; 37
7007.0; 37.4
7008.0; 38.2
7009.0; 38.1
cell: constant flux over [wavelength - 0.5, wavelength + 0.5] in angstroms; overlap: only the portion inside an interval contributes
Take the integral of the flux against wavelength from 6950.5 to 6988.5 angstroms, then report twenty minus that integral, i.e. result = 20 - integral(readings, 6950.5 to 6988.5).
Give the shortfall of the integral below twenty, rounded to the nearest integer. -1430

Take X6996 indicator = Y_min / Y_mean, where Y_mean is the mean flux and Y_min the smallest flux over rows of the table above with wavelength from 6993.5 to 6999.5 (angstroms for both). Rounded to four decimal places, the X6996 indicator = 0.9882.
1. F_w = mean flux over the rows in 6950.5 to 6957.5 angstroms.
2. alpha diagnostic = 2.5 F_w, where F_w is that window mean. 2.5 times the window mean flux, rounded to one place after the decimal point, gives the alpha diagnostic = 95.7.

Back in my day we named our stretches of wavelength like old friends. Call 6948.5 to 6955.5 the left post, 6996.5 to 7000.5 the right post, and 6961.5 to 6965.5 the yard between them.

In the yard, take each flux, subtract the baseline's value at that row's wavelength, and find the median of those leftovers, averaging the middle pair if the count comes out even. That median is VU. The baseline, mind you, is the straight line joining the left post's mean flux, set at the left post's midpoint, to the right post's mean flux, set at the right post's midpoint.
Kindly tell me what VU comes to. 0.21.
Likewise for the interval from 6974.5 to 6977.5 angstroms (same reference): -0.13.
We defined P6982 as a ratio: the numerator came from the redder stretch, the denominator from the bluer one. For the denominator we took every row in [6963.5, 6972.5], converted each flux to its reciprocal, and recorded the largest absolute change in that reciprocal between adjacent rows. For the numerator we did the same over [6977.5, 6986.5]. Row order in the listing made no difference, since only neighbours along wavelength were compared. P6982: 1.34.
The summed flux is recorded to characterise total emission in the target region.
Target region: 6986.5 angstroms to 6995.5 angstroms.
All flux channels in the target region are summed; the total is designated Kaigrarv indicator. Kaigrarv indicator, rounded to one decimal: 343.0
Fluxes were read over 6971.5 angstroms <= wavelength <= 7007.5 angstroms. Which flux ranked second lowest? 36.9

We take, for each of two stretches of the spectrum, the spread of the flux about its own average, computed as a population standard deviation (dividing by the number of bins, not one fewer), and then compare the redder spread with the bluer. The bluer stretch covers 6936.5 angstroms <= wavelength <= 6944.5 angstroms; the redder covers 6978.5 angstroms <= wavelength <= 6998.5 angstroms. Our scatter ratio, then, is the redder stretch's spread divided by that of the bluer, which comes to 1.3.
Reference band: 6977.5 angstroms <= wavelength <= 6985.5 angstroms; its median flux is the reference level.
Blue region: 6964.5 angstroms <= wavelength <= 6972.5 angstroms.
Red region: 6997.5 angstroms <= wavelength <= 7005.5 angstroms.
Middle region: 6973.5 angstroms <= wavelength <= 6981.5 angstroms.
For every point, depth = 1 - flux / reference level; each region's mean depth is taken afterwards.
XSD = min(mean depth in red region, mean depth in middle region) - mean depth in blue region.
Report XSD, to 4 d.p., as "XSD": 0.0126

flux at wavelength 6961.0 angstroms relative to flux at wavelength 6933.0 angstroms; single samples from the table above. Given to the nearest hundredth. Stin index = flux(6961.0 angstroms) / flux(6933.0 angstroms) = 1.00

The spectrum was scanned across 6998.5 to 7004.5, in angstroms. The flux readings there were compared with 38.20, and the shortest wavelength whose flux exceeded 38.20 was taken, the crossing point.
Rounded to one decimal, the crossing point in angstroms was 7002.0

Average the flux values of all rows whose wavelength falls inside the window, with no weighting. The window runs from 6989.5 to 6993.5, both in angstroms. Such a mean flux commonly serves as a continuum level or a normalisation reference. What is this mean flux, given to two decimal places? 38.20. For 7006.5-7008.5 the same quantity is 37.80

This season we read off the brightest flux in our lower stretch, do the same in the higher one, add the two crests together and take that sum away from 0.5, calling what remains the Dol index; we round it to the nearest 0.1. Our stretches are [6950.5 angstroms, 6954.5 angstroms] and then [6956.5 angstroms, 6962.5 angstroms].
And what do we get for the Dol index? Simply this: -76.8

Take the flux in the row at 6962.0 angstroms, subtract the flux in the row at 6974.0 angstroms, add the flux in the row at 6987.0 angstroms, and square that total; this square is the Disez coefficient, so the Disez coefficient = 1459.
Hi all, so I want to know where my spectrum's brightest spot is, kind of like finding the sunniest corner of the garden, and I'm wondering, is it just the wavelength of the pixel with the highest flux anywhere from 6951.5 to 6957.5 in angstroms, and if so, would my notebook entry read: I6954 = 6952.0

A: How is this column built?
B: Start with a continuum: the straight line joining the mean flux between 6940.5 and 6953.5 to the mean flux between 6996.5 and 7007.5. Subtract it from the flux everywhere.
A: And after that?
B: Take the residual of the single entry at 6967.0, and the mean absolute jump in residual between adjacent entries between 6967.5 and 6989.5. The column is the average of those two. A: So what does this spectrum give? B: 0.53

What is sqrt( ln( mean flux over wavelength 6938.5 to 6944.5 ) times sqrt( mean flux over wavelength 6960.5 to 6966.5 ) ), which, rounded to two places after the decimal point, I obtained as 4.76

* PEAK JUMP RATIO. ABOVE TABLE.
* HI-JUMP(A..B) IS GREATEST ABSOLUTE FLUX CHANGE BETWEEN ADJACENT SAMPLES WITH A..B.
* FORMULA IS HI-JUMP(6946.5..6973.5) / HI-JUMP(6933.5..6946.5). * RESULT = 1.22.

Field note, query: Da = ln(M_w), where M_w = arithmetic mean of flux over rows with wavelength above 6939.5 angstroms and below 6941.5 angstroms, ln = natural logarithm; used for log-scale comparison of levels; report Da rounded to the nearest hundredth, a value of 3.66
